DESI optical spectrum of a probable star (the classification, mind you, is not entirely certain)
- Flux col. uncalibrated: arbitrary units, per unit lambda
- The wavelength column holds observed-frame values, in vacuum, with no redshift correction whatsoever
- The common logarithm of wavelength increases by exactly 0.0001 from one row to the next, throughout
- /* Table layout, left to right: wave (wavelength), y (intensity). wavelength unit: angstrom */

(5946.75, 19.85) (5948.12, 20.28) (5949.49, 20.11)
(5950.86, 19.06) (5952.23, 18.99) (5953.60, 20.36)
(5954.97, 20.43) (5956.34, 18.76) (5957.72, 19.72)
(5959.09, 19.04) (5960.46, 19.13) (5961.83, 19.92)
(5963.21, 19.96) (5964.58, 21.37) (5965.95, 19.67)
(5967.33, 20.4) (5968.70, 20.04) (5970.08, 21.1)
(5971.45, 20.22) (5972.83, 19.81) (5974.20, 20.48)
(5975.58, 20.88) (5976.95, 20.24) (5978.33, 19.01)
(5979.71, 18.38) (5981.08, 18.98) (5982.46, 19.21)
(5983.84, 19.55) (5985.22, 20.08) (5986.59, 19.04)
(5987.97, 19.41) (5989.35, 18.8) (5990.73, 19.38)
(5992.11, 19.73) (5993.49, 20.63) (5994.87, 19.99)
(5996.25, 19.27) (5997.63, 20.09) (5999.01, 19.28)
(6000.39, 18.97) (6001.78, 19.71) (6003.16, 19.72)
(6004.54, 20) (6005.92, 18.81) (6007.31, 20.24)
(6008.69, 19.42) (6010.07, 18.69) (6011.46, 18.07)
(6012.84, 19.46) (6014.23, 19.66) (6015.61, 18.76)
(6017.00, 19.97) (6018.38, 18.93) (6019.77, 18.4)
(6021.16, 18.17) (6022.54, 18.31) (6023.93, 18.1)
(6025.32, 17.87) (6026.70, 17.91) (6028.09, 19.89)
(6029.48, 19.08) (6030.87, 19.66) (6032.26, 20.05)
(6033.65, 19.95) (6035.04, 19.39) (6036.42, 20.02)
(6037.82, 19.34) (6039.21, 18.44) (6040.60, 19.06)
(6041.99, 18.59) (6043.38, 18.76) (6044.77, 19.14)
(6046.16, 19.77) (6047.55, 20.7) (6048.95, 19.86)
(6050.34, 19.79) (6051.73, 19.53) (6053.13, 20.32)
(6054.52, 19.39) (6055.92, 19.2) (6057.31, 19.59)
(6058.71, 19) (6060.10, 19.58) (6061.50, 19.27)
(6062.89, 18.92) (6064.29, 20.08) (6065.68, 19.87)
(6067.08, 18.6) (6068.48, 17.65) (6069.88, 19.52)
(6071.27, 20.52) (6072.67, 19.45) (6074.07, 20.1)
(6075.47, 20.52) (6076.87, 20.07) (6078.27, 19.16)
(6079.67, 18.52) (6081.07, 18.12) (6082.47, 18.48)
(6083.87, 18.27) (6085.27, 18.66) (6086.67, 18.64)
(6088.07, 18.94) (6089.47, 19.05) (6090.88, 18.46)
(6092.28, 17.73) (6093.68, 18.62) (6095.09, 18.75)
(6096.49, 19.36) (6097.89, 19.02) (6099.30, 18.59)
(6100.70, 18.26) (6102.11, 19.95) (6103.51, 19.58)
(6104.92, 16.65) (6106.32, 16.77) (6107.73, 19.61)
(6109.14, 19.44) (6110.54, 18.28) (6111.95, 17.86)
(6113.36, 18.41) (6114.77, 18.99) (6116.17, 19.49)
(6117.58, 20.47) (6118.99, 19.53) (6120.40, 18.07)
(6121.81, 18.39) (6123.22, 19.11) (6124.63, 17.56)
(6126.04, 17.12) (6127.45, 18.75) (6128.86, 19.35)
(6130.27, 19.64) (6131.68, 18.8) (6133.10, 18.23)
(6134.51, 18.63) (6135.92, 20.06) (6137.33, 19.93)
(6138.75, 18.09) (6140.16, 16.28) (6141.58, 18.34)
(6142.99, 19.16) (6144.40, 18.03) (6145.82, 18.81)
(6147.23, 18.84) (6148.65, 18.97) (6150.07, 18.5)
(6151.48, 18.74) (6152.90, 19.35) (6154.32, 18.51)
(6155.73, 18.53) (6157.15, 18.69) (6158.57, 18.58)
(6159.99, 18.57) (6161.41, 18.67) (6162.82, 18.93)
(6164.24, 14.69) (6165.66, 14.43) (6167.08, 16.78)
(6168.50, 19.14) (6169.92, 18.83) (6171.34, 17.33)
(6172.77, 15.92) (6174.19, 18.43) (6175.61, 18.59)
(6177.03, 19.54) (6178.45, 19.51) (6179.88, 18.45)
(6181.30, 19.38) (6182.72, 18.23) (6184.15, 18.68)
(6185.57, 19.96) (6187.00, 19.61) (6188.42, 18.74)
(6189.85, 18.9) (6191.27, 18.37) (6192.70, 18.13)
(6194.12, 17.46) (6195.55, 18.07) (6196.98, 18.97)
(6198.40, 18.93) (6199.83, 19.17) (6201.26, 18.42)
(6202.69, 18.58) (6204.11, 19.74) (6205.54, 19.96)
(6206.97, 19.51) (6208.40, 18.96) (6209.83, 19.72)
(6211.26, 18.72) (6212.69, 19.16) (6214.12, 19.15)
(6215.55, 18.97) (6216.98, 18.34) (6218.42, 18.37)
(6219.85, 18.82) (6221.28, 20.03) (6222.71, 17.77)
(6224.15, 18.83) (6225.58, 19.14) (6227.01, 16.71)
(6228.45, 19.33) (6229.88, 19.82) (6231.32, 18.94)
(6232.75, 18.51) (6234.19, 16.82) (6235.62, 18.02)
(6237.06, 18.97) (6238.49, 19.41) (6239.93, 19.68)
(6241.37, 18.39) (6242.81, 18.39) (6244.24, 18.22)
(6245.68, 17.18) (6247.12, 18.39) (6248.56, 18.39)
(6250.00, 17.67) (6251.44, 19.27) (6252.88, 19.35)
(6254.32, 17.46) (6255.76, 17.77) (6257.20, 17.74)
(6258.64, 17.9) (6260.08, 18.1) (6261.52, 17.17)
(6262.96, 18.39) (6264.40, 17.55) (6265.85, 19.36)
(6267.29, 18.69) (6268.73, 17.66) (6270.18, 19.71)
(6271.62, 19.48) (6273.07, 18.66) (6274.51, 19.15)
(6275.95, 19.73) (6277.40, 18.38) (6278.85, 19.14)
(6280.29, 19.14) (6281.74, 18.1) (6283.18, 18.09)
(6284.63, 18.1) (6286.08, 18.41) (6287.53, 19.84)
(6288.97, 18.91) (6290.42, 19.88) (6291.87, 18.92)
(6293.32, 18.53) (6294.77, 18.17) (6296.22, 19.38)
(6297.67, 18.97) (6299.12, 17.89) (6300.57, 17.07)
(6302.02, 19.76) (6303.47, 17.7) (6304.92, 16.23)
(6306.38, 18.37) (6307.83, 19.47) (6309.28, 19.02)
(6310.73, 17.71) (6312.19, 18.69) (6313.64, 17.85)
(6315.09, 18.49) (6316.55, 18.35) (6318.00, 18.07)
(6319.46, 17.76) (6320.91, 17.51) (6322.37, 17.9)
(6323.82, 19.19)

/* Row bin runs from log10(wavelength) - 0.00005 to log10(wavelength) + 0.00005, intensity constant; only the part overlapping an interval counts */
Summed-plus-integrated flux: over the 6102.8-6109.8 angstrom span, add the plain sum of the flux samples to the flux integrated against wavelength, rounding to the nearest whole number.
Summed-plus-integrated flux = 221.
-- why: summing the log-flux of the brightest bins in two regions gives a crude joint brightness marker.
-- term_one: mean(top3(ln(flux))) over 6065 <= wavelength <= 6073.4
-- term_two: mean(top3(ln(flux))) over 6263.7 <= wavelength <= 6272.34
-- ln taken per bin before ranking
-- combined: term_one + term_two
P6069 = 5.97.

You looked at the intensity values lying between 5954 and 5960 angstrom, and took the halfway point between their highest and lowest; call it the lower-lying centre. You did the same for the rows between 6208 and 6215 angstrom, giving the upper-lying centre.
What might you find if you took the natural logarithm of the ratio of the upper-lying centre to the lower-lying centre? -0.019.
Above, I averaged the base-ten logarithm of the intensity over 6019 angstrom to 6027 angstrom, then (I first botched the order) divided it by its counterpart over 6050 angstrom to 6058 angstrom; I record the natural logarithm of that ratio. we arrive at -0.027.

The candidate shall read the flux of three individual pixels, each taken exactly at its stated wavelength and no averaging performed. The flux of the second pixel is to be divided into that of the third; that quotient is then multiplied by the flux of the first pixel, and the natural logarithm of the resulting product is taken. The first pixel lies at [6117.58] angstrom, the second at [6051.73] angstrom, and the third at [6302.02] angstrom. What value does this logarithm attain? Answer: 3.03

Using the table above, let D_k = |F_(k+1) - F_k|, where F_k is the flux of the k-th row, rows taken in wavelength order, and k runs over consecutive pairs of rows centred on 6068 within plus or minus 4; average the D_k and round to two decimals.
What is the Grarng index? 1.06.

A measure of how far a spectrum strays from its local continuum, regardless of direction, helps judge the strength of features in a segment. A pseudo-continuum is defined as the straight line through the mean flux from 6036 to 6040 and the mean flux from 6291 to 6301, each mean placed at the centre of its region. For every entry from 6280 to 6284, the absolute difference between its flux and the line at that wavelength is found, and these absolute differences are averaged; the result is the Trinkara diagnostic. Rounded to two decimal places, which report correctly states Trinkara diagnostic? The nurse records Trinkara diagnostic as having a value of 0.47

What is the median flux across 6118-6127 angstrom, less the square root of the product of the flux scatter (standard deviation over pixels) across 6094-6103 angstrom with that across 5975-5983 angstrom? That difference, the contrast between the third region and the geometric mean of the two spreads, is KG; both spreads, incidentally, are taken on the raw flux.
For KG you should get 17.5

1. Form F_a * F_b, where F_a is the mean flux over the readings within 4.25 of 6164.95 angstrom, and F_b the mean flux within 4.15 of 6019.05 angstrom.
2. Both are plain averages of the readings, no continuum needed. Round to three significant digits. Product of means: 321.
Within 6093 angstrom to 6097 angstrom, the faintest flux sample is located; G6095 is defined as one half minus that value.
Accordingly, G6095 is -18.1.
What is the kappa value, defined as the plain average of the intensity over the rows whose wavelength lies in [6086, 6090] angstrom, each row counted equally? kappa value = 18.9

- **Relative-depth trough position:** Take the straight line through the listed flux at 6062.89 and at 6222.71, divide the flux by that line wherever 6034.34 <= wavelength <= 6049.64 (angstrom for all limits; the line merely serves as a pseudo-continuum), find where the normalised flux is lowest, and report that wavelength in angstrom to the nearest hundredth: 6039.21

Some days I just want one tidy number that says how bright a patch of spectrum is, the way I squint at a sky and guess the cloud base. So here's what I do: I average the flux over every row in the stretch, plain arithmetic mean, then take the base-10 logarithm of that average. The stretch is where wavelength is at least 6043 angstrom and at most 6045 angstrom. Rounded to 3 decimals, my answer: 1.278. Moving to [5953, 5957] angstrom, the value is 1.298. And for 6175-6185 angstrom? 1.277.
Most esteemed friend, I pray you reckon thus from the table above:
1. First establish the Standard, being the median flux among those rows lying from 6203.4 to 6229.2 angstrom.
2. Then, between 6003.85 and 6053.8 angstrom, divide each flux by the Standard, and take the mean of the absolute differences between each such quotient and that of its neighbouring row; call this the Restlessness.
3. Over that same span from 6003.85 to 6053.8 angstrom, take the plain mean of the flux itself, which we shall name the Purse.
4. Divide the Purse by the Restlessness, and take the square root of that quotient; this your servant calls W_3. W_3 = 23.8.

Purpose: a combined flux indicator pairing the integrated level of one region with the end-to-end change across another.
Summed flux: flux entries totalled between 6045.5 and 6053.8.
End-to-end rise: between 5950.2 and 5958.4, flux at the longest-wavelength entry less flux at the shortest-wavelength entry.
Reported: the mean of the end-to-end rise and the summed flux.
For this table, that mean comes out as 60.3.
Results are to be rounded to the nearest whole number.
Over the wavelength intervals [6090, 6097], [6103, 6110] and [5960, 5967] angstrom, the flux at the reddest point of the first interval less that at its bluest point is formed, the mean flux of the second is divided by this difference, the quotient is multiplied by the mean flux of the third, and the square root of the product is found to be 20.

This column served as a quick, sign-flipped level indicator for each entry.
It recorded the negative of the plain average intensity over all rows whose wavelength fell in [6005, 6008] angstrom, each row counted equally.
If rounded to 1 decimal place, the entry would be -19.5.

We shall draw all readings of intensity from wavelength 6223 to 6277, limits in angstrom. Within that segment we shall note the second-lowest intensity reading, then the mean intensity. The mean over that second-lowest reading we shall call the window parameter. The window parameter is 1.10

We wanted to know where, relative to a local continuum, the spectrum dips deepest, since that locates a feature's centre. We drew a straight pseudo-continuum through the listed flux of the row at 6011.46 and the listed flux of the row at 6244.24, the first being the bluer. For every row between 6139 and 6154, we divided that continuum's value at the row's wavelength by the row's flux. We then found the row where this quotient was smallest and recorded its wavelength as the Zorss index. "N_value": 6152.90 angstrom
